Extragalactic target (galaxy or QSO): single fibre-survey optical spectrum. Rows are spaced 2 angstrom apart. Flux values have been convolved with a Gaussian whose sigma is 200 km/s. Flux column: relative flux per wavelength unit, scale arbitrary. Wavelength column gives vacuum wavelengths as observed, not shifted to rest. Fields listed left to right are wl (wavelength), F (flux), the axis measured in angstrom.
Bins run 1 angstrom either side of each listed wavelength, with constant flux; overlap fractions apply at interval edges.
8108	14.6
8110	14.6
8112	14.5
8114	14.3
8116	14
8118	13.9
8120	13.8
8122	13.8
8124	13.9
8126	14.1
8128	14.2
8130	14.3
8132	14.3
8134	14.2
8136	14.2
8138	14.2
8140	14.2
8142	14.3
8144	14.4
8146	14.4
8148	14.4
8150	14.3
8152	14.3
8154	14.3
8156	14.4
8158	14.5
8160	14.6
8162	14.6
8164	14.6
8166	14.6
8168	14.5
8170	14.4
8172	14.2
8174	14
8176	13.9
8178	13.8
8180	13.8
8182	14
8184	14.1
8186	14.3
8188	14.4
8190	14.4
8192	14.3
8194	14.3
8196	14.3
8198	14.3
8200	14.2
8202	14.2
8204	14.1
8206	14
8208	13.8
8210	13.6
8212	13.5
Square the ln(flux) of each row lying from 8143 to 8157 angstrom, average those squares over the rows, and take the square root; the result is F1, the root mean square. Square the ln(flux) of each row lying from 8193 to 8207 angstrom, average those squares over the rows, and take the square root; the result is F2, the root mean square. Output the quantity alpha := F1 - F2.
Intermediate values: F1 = 2.66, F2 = 2.65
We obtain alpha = 0.011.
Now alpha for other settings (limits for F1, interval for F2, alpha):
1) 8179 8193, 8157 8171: -0.025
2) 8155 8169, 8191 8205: 0.021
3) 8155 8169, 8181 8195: 0.020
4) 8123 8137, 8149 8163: -0.018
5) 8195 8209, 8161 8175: -0.020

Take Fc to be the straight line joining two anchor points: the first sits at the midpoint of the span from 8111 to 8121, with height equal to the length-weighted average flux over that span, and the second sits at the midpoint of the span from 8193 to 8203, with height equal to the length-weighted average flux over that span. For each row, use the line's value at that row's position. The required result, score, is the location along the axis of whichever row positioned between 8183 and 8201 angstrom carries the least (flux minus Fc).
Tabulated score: 8184 angstrom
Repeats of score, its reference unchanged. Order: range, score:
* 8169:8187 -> 8180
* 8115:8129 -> 8122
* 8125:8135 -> 8126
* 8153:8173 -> 8172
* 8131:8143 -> 8140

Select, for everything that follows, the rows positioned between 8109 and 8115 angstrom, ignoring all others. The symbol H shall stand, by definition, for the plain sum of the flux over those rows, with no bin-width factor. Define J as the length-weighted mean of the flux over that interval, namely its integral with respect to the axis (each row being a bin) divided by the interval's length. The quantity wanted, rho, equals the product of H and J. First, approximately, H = 43.40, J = 14.5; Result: 628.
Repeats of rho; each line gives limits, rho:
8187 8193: 619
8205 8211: 571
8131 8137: 608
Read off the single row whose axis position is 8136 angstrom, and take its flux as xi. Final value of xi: 14.2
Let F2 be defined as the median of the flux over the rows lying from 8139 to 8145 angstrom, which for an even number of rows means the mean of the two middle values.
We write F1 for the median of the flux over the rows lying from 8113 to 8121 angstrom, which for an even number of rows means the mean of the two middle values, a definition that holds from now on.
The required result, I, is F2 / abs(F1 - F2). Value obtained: 41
